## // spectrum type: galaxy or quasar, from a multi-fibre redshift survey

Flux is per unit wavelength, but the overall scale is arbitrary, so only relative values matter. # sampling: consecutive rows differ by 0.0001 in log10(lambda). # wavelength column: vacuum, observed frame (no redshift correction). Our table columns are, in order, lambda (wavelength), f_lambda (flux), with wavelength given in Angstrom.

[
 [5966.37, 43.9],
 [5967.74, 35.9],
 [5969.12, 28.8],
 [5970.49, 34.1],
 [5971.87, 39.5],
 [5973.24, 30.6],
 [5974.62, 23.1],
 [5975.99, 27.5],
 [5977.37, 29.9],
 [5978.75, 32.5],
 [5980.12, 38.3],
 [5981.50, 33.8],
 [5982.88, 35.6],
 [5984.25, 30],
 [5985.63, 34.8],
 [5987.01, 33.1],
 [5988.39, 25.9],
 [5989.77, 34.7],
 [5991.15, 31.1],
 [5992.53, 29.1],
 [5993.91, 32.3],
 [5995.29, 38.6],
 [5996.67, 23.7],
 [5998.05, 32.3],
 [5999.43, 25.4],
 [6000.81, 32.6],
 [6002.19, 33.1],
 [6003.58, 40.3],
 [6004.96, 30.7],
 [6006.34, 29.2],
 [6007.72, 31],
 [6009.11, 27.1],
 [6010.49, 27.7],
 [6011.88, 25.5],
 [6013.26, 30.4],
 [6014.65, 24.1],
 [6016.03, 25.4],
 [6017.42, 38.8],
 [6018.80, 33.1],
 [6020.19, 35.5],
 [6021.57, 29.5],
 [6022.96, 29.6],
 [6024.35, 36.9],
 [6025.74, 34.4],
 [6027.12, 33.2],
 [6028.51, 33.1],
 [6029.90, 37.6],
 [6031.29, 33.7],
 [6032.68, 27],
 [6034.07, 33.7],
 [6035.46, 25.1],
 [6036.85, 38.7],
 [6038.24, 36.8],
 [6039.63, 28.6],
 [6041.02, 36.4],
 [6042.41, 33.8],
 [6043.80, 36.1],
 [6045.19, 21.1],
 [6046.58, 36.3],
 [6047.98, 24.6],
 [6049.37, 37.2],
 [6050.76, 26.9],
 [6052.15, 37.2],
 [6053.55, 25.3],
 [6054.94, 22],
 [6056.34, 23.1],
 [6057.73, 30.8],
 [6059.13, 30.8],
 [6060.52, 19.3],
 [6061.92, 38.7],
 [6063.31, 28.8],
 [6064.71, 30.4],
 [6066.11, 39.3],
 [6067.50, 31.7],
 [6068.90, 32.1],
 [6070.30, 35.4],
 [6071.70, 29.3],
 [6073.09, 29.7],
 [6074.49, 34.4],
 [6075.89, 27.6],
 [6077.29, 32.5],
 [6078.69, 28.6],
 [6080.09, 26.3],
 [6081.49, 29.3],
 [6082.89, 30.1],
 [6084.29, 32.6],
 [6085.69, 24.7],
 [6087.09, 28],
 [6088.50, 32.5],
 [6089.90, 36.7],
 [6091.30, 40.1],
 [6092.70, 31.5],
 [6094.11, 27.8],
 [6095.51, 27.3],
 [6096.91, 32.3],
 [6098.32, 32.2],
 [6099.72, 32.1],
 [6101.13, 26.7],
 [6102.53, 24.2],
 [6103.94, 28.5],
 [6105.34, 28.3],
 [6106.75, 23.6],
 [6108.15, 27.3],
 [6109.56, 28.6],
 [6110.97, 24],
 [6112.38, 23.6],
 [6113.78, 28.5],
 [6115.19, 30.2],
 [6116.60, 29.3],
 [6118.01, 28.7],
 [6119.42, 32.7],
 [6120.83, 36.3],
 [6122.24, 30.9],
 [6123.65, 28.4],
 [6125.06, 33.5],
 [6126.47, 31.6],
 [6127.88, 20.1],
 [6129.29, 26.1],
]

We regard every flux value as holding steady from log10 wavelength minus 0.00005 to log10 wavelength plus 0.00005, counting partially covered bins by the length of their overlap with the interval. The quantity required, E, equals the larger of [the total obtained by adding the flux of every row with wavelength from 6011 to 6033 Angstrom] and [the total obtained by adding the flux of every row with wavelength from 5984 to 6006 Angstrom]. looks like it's 508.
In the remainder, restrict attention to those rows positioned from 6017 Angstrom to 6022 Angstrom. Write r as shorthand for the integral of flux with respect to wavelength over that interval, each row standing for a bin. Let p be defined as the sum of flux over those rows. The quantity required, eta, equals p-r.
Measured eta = -34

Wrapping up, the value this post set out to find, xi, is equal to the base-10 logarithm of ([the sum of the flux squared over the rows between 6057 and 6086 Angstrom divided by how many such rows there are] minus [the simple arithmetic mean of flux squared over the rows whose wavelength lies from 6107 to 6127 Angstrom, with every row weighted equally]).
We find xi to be 1.85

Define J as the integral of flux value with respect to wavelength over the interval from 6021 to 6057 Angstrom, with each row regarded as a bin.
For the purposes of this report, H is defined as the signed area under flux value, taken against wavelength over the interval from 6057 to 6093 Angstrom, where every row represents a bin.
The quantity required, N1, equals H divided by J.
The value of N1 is 0.99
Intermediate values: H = 1123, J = 1133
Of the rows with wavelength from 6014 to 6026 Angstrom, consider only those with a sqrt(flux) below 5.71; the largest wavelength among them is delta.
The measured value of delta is 6022.96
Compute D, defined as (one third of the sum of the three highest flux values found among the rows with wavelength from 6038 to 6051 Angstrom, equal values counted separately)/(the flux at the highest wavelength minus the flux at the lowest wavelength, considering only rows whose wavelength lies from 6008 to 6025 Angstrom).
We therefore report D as 4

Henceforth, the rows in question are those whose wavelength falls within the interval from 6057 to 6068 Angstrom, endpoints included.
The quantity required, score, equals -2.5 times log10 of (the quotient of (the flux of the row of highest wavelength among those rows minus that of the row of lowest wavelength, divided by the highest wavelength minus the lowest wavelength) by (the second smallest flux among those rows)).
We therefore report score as 6.2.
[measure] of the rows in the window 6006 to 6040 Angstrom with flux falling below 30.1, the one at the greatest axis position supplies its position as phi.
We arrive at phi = 6039.63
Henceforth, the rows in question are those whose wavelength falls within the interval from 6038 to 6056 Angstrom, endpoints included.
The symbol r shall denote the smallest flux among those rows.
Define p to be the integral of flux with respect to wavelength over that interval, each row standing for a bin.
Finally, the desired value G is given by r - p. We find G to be -530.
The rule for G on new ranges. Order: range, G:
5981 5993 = -358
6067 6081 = -404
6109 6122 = -355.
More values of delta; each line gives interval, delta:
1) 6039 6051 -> 6050.76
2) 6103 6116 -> 6115.19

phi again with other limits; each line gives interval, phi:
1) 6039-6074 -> 6073.09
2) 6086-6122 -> 6118.01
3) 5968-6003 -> 5999.43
